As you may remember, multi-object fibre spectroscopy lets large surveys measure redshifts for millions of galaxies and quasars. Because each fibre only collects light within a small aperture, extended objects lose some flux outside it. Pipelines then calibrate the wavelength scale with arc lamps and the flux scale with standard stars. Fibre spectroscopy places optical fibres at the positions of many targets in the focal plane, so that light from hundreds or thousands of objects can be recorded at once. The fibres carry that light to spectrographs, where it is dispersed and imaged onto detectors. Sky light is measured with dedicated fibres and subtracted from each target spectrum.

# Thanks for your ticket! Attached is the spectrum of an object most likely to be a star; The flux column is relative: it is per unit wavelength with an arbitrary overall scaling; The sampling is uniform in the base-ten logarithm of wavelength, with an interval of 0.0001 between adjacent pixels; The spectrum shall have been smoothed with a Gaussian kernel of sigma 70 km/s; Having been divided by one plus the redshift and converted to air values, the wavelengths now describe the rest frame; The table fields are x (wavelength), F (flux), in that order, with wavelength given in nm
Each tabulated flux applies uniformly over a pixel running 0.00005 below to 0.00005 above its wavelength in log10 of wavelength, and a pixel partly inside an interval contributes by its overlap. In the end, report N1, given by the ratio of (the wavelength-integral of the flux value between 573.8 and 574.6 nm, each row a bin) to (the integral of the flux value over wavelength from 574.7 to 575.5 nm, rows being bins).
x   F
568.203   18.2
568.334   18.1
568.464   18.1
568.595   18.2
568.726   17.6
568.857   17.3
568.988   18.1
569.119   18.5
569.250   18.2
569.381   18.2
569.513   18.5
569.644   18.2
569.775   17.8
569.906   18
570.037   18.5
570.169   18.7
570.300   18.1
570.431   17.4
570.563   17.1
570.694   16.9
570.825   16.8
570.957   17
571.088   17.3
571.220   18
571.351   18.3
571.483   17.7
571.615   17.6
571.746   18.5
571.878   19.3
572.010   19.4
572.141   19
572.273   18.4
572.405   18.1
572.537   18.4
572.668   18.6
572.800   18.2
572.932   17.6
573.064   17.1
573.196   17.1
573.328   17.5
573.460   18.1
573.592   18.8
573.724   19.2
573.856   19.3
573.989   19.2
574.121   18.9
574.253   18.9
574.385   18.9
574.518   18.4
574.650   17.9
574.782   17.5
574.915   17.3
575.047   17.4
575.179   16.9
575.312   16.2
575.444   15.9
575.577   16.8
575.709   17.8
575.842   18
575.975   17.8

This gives 1.12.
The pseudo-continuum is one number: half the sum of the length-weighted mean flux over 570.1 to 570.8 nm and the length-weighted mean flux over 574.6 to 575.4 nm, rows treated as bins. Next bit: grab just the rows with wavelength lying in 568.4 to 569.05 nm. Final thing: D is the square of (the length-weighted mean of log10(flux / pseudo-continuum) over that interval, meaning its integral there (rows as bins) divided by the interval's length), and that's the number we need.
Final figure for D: 0.0001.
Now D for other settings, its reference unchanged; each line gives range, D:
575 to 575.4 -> 0.0003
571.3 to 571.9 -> 0.0004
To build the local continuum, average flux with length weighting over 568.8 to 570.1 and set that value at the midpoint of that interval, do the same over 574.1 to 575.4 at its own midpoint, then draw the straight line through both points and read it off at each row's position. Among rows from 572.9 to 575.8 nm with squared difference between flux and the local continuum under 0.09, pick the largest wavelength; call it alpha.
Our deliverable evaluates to 575.709 nm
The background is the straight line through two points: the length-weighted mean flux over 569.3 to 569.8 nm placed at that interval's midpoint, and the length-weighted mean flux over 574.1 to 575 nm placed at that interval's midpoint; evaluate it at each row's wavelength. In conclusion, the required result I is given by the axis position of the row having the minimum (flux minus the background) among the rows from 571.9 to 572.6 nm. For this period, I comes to 572.405 nm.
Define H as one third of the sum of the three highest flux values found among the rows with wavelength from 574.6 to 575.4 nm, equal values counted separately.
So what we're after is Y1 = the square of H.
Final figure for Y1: 310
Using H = 17.6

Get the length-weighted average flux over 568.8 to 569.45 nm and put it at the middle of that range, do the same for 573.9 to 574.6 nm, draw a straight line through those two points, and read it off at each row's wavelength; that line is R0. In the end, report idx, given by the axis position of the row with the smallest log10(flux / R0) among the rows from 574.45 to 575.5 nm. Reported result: 575.444 nm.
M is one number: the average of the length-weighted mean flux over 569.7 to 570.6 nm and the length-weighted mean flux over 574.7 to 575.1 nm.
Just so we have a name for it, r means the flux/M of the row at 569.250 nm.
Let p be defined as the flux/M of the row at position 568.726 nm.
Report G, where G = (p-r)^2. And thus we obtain 0.0011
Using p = 0.99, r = 1.03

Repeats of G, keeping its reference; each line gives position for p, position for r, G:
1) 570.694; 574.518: 0.0072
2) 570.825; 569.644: 0.0063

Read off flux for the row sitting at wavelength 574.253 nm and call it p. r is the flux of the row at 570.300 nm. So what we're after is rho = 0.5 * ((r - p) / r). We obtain -0.02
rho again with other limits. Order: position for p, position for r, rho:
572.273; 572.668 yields 0.01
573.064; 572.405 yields 0.03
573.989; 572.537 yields -0.02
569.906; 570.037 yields 0.01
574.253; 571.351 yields -0.02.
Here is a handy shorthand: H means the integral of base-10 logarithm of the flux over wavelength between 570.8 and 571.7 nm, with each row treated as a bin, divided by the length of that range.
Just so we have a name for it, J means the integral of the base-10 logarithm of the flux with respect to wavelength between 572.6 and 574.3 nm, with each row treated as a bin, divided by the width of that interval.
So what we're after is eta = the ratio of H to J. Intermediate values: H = 1.24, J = 1.26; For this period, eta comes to 0.985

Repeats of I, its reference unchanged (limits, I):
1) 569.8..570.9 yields 570.825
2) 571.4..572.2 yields 571.615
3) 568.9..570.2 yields 569.775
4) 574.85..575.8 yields 575.444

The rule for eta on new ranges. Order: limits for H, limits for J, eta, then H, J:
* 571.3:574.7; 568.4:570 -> 1.006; 1.26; 1.26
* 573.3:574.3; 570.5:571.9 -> 1.022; 1.27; 1.25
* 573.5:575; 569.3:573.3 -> 1.010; 1.27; 1.25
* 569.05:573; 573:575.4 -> 1.001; 1.26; 1.26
